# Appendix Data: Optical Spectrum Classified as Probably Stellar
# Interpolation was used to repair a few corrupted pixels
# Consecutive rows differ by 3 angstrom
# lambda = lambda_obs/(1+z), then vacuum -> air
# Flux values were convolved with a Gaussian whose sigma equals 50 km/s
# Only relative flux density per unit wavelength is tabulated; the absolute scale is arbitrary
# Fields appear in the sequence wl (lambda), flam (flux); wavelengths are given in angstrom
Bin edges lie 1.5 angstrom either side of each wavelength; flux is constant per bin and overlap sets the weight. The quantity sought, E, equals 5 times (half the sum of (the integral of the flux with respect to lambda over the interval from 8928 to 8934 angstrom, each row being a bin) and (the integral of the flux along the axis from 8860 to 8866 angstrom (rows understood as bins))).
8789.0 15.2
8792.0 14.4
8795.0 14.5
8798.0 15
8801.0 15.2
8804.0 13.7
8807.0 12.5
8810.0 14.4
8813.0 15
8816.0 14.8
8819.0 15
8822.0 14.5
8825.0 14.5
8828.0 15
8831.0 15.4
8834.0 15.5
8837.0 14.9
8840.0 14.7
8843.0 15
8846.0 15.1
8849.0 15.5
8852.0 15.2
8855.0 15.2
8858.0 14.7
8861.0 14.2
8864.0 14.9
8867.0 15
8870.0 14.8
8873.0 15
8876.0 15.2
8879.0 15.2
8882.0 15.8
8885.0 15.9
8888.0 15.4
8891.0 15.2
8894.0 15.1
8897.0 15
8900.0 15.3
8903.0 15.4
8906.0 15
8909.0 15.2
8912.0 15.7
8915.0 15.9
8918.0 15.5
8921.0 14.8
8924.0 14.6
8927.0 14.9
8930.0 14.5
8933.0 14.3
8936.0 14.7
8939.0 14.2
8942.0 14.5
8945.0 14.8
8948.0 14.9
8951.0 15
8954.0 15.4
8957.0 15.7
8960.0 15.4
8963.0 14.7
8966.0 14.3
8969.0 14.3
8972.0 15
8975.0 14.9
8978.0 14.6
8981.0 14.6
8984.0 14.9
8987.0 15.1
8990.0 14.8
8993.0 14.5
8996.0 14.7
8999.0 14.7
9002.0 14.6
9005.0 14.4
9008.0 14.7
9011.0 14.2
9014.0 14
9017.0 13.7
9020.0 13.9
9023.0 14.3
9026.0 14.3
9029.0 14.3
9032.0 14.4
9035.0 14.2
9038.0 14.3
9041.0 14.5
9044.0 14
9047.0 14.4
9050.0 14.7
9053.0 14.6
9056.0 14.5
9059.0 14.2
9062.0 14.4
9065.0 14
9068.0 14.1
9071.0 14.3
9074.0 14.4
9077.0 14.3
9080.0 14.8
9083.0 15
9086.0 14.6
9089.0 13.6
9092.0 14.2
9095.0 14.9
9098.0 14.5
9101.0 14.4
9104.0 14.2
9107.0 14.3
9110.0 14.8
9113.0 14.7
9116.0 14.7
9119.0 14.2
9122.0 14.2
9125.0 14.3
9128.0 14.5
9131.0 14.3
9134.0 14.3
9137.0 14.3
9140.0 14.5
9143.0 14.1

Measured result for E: 436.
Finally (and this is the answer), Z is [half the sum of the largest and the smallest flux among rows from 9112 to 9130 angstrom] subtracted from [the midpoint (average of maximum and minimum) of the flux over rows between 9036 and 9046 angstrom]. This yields -0.2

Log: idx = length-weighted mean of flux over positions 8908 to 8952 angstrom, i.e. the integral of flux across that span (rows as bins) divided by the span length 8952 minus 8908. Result 14.9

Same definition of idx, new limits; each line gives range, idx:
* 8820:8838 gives 15.0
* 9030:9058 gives 14.4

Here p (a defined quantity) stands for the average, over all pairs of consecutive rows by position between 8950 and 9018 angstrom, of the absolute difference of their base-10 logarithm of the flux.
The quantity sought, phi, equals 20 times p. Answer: 0.16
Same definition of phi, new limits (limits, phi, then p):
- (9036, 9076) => 0.15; 0.0073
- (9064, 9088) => 0.14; 0.0068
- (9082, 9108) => 0.27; 0.0133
